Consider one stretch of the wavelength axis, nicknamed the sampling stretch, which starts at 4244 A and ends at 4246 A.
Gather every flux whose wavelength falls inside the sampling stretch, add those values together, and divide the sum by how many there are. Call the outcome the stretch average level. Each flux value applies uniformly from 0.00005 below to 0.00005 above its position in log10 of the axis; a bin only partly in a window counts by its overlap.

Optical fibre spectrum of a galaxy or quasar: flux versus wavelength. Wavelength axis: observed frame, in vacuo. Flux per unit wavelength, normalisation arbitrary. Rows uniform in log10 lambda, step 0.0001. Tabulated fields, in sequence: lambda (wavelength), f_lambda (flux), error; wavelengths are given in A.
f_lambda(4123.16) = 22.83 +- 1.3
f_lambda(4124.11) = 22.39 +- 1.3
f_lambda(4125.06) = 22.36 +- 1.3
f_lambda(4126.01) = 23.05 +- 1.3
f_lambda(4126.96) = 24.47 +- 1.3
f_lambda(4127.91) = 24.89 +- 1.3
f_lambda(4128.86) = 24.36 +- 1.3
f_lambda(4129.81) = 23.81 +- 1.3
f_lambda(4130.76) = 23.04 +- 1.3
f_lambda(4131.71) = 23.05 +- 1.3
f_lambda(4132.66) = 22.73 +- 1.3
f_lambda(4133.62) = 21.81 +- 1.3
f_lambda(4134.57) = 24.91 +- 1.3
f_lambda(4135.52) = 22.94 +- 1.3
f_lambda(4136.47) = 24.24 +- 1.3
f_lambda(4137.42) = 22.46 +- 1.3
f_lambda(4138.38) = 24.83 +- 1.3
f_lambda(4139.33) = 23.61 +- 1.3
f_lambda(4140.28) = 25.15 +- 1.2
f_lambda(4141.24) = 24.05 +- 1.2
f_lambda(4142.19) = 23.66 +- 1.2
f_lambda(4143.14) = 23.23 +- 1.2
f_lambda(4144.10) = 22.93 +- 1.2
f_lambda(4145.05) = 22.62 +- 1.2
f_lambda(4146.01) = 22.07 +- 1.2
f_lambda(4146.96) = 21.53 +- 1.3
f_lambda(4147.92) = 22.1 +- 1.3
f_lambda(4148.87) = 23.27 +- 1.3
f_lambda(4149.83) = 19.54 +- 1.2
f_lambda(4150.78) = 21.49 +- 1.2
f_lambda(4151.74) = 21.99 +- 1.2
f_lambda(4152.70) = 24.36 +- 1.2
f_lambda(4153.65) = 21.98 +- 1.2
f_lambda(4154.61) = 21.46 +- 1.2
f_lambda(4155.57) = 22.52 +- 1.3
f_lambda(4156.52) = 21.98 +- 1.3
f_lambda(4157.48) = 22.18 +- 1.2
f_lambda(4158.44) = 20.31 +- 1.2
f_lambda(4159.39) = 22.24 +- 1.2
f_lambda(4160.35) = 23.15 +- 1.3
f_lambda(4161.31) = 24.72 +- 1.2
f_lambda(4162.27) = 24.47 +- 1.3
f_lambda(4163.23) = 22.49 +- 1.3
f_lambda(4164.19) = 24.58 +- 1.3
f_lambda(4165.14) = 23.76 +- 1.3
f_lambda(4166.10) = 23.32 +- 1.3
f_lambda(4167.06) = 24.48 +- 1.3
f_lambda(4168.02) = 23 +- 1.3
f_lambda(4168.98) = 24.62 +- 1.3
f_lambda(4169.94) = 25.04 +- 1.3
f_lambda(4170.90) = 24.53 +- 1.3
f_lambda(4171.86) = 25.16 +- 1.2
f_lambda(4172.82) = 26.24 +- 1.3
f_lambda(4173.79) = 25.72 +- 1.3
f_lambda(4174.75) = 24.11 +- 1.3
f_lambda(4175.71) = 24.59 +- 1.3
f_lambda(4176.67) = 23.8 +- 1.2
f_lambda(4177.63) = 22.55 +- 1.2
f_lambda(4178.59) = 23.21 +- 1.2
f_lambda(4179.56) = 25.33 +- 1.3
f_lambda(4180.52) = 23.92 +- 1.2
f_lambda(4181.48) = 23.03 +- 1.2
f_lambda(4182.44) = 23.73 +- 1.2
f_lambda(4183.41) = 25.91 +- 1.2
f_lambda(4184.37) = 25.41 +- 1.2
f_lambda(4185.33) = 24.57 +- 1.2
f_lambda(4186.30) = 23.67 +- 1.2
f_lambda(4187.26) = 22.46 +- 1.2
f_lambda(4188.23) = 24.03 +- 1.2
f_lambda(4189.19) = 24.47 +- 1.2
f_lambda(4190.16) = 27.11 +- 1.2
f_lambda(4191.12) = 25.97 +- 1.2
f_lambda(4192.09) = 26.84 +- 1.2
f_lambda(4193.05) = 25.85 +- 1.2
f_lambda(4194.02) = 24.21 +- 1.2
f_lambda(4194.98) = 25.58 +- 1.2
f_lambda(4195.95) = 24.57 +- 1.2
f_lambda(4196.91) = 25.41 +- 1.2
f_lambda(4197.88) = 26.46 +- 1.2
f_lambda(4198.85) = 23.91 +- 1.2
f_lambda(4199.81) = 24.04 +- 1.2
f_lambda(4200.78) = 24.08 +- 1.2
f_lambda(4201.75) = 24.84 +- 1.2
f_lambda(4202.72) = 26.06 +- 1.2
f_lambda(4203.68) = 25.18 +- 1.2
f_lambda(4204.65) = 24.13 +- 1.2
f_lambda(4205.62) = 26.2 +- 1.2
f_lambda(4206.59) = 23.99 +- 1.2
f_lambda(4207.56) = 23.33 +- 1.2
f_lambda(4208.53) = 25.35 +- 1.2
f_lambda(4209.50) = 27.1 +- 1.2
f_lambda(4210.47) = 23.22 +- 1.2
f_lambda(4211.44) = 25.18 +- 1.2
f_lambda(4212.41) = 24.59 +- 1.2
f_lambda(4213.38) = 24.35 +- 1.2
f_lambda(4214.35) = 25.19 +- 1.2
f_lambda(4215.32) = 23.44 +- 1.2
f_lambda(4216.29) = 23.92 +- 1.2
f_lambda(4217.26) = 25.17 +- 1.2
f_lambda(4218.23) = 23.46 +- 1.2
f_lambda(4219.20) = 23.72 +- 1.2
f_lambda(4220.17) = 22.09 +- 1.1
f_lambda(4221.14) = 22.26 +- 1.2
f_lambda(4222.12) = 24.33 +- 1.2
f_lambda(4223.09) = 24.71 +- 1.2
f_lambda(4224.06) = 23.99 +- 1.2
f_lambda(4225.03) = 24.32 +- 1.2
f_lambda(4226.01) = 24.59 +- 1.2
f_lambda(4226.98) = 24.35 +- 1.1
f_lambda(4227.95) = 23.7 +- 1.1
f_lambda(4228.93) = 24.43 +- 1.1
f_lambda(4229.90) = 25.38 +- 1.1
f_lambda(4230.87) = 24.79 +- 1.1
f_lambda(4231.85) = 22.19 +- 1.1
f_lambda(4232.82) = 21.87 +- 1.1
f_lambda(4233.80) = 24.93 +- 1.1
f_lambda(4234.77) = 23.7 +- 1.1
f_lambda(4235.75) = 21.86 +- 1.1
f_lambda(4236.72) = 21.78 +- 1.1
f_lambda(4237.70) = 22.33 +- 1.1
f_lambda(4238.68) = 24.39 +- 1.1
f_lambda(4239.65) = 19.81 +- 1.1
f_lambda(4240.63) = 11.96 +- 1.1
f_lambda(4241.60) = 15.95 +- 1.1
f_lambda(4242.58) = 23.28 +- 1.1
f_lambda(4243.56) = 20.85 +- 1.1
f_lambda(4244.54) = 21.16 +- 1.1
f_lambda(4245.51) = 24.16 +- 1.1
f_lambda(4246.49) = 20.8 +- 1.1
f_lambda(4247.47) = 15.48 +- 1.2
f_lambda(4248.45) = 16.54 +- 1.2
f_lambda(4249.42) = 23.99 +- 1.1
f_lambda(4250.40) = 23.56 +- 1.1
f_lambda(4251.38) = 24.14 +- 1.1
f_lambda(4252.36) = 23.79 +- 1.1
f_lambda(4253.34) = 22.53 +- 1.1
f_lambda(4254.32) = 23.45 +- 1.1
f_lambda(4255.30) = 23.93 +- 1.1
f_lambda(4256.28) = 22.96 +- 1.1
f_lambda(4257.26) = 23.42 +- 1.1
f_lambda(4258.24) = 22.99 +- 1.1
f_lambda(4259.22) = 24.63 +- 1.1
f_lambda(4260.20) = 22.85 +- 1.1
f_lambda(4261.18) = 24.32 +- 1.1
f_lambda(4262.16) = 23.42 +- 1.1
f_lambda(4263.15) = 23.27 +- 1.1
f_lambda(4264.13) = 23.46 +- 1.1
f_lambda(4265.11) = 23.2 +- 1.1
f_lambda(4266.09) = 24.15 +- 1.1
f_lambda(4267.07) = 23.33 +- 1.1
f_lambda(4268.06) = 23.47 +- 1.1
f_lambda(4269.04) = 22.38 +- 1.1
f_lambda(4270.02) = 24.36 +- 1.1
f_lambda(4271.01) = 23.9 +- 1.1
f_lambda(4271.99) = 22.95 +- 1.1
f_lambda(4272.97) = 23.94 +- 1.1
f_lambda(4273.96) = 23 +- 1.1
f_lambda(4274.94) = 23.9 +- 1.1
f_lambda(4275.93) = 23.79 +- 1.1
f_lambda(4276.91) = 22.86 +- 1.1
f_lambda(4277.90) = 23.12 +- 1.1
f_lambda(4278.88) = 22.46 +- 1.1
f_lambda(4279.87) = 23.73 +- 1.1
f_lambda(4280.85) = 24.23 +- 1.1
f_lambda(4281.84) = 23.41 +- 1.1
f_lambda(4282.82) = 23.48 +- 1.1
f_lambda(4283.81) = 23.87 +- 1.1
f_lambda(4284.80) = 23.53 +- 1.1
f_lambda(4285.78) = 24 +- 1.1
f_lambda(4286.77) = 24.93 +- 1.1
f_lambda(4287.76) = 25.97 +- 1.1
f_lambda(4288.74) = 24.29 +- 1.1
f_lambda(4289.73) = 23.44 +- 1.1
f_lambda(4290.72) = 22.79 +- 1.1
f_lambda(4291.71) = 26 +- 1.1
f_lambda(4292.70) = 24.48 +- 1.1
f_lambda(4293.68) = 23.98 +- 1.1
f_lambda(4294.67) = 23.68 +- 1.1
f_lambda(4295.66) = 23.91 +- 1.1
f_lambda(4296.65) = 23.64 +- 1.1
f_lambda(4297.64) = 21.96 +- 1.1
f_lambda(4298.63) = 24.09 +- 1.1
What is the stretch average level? 22.7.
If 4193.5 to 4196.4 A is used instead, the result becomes 24.8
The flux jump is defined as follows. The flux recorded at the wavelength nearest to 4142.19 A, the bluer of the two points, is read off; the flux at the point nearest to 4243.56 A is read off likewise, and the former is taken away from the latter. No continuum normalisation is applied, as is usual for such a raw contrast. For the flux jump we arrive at -2.8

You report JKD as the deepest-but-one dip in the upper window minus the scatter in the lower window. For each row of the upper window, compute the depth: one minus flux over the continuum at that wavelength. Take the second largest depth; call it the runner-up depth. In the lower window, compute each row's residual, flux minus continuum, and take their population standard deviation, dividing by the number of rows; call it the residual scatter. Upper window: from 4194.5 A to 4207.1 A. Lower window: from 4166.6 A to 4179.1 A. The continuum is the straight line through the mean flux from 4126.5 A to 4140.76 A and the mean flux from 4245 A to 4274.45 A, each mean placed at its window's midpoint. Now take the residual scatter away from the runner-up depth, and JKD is -1.04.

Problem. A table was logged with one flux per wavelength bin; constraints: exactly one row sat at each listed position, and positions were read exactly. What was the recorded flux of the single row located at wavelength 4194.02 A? 24.21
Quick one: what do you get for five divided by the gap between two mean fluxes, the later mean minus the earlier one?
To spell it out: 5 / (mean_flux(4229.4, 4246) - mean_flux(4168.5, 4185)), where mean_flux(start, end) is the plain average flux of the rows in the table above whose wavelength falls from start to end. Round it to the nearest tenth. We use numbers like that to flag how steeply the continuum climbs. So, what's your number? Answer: -1.8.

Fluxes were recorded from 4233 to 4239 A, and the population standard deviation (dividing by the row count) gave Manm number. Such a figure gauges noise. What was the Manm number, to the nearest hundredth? 1.24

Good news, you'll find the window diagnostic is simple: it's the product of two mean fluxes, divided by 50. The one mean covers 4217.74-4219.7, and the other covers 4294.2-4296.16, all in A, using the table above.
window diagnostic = 11.2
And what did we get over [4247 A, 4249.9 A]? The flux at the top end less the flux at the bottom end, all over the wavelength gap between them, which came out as 4.4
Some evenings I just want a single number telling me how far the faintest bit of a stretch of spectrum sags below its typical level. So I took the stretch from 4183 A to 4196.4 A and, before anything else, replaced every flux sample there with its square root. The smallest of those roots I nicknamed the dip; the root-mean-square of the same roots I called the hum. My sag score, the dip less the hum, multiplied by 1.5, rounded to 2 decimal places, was -0.40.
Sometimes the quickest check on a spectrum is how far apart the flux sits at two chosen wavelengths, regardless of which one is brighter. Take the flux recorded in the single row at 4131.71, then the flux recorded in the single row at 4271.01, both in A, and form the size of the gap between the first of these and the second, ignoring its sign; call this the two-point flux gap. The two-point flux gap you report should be 0.85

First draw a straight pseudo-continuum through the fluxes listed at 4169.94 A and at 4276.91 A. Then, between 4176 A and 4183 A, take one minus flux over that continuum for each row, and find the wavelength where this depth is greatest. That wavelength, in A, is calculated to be 4177.63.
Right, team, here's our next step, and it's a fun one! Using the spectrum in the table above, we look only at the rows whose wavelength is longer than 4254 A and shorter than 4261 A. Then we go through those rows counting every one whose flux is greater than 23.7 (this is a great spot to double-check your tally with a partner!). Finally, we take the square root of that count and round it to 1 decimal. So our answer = 1.4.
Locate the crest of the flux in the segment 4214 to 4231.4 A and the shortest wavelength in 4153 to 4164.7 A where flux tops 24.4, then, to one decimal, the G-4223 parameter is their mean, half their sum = 4195.6 A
